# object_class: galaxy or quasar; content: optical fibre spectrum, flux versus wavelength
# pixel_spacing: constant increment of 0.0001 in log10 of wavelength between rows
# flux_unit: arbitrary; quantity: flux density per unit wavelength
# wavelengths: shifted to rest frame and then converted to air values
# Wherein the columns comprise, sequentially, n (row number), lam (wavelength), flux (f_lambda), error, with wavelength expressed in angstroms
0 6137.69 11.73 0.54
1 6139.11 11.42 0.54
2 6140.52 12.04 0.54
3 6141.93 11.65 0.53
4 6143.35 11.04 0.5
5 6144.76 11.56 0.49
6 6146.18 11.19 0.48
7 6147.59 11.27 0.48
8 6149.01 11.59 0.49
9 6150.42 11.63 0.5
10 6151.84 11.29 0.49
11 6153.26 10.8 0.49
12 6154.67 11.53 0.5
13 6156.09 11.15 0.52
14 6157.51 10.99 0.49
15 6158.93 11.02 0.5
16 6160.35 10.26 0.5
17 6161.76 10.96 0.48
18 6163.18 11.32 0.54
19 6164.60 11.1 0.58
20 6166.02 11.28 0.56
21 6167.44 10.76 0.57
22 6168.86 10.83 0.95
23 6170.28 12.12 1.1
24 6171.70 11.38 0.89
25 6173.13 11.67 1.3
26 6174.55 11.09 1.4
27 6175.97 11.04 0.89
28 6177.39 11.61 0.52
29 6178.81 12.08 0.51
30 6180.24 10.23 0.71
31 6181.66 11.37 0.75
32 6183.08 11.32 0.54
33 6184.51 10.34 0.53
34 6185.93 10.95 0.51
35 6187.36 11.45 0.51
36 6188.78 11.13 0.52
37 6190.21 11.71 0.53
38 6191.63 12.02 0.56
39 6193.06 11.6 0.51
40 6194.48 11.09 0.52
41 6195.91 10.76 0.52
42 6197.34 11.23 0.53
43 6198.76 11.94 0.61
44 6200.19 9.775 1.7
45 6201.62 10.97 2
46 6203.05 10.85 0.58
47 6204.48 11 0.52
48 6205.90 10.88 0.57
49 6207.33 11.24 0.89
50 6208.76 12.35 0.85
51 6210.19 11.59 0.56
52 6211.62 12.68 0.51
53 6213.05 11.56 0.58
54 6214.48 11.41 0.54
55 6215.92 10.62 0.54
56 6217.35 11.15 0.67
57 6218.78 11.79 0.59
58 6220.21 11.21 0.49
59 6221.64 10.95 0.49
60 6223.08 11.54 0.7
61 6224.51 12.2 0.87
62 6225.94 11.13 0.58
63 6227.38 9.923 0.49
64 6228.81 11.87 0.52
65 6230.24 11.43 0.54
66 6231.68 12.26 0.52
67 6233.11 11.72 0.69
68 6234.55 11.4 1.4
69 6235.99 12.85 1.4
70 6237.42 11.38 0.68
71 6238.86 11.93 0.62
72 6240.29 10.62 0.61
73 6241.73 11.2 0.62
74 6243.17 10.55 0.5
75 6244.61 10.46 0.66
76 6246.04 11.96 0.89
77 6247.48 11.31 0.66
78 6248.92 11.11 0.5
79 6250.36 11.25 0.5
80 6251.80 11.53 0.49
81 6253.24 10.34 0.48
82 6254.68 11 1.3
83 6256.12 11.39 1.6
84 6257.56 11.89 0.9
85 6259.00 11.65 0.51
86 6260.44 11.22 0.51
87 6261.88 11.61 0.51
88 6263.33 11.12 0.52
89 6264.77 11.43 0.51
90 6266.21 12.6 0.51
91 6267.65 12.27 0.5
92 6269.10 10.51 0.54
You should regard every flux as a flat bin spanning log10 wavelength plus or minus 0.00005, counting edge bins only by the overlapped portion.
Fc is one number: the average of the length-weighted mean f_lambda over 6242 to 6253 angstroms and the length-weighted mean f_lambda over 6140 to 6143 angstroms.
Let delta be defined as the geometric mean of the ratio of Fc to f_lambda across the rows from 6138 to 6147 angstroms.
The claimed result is 1.00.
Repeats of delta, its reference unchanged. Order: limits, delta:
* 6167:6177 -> 1.02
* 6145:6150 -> 1.01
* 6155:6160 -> 1.03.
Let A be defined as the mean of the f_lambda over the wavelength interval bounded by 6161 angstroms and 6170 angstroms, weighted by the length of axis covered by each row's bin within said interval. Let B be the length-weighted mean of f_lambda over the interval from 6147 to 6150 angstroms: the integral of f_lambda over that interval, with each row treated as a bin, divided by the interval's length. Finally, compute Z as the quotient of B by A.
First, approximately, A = 11.1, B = 11.5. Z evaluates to 1.03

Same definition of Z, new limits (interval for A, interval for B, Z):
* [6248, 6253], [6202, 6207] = 0.98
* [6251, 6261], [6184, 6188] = 0.97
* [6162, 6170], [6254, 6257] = 1.01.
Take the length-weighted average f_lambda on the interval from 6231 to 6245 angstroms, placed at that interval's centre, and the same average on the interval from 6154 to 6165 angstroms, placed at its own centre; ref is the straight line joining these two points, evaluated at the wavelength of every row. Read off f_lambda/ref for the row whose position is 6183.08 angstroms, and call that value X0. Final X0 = 1.01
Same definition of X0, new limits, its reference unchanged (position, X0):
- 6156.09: 1.01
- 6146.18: 1.02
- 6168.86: 0.98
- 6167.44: 0.97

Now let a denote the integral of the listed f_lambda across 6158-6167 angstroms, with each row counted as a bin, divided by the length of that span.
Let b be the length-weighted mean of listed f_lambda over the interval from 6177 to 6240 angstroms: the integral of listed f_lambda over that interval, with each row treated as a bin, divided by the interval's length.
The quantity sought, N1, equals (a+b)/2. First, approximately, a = 11.0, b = 11.4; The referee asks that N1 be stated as 11.2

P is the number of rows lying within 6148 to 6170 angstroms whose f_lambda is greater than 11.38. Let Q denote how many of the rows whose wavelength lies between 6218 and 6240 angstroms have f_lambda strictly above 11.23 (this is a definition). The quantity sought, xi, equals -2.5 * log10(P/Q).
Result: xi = 1.41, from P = 3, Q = 11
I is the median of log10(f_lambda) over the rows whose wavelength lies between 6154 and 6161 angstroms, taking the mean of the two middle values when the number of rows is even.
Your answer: 1.04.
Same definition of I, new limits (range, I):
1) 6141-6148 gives 1.05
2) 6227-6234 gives 1.07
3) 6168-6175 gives 1.06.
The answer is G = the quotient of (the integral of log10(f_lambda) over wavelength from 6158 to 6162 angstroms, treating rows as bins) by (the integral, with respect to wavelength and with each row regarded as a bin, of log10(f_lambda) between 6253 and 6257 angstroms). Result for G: 0.99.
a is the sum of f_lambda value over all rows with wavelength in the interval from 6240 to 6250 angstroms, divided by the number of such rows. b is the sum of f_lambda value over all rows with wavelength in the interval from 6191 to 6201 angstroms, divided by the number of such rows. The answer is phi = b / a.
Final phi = 1.02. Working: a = 11.0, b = 11.2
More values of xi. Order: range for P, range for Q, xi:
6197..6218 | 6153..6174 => 0.00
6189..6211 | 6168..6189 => 0.31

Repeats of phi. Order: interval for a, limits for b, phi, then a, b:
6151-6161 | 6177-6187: 1.01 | 11.0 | 11.1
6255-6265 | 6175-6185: 0.97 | 11.5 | 11.1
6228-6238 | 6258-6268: 0.99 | 11.8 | 11.7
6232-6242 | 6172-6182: 0.98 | 11.6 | 11.3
